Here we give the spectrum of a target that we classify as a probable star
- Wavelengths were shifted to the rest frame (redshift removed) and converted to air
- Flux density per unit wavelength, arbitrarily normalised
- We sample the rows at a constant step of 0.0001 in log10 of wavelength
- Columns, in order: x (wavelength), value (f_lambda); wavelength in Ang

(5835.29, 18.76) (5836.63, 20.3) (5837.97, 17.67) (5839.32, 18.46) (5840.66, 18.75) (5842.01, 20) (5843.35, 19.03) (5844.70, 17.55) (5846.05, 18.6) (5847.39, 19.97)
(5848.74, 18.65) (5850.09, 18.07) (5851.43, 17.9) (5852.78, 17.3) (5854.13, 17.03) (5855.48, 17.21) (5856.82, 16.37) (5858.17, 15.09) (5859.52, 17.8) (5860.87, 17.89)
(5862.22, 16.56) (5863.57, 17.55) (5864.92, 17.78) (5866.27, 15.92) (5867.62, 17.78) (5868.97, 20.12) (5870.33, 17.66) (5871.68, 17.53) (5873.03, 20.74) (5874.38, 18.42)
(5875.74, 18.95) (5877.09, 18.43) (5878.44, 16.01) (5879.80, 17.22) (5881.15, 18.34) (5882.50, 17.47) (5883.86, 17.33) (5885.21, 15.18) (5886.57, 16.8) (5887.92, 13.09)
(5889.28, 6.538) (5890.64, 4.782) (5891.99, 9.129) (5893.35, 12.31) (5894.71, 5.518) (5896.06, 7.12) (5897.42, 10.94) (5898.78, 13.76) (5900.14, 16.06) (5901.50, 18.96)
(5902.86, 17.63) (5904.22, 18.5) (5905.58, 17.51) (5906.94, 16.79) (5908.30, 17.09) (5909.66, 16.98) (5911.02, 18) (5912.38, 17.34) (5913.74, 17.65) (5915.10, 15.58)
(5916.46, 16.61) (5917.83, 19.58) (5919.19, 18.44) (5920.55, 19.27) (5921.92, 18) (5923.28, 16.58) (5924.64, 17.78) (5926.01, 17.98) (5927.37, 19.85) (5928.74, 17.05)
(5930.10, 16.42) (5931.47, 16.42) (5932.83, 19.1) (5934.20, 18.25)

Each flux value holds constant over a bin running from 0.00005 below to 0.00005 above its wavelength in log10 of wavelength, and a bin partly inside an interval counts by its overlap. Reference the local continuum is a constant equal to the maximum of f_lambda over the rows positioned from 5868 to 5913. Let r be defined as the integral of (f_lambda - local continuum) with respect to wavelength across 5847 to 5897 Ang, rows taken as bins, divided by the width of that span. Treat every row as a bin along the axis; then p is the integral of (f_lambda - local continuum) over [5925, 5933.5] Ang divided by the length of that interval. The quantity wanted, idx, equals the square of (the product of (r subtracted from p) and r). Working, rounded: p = -2.9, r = -4.9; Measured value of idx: 94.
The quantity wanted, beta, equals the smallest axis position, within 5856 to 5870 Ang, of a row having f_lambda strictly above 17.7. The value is 5859.52 Ang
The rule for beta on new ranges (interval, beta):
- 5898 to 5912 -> 5901.50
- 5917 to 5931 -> 5917.83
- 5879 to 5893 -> 5881.15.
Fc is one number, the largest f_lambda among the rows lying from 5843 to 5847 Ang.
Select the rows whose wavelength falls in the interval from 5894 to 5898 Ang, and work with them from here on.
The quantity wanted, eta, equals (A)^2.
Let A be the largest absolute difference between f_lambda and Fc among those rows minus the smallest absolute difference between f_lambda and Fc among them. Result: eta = 29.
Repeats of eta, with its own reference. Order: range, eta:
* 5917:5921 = 0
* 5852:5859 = 5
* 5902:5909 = 3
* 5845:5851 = 0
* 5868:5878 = 3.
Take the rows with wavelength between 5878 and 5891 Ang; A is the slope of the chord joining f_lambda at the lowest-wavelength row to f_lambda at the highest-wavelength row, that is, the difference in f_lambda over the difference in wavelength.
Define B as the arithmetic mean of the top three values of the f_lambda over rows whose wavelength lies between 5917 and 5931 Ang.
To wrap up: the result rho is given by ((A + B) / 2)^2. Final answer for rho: 87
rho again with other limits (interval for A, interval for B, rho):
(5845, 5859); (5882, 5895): 71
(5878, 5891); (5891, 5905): 76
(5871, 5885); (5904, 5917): 81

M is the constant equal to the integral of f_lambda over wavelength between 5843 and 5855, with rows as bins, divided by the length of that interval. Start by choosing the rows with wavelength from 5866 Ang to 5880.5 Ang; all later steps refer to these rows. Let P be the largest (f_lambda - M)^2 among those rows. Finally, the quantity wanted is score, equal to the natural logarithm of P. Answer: 1.9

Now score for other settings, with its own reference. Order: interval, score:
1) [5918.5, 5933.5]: 1.1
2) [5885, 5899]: 5.2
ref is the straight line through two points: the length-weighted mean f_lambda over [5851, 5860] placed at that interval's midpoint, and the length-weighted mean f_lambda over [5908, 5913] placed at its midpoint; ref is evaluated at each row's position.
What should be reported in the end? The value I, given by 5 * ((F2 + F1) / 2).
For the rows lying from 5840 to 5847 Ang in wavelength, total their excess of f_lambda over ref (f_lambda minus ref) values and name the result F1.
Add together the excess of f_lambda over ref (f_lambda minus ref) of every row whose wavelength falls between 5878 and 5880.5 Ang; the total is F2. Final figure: 22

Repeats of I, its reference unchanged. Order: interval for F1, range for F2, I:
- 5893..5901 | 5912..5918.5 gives -96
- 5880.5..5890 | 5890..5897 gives -157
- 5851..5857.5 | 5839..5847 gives 32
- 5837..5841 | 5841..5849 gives 44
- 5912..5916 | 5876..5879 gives -4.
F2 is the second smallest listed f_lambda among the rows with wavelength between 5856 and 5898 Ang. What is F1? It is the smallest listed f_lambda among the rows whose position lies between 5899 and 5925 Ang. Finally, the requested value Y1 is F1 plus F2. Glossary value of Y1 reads 21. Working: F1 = 15.58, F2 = 5.518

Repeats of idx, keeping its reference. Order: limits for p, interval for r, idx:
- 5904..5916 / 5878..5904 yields 754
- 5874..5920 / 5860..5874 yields 55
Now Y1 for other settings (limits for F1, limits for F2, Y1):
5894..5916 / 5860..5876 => 22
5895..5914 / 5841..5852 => 25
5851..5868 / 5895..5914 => 26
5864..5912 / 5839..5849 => 23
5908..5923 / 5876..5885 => 33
